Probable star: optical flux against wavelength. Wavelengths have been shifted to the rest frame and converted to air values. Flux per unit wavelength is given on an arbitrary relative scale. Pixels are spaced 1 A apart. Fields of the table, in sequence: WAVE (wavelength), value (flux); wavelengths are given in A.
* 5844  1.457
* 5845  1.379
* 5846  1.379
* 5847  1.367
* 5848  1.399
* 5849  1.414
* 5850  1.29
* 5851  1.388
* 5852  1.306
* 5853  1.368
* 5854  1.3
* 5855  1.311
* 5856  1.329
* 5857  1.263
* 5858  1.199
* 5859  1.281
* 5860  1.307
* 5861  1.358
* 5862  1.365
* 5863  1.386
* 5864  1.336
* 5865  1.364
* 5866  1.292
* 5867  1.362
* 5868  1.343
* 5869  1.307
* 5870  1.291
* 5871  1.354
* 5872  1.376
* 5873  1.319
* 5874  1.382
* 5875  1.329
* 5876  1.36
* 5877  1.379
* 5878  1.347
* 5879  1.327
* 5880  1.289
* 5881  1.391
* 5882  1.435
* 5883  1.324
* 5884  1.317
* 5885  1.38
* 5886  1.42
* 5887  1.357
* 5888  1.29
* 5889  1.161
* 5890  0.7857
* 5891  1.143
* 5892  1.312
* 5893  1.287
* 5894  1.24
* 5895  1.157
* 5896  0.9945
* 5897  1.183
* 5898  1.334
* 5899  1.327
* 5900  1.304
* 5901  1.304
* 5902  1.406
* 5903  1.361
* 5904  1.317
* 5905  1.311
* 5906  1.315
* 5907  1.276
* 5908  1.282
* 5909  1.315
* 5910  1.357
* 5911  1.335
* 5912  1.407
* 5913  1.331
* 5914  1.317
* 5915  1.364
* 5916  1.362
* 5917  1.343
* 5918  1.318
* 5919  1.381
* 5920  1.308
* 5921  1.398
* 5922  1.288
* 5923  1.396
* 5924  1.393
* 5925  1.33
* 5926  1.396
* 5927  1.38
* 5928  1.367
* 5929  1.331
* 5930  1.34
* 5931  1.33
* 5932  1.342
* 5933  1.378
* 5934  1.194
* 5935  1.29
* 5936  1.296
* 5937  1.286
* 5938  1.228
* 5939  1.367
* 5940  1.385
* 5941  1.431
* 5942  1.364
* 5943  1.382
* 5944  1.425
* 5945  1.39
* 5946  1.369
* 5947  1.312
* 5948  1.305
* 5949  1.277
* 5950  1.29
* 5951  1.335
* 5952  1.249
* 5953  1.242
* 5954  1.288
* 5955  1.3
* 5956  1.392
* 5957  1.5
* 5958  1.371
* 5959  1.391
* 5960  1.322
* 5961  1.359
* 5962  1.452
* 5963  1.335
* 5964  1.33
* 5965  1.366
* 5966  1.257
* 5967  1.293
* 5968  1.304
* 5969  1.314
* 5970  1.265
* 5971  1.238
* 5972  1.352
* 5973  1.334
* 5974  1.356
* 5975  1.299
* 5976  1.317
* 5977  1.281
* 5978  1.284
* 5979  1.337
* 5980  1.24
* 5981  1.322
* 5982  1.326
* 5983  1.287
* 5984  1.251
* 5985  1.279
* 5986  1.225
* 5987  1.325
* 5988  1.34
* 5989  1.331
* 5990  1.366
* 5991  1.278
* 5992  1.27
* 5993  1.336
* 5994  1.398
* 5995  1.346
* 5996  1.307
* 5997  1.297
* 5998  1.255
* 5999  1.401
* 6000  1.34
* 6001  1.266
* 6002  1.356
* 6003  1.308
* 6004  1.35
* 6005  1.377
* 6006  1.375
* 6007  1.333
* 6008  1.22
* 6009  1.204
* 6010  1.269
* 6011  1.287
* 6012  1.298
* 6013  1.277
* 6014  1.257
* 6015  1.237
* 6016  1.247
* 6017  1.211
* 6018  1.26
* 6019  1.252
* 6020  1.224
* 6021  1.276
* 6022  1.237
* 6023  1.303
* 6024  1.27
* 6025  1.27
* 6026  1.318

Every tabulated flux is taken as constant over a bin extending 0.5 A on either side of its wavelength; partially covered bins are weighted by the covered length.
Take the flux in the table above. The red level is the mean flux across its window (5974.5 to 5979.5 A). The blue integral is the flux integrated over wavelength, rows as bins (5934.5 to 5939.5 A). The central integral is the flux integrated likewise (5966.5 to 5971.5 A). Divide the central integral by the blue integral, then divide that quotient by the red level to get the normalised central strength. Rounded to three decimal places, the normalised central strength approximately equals 0.761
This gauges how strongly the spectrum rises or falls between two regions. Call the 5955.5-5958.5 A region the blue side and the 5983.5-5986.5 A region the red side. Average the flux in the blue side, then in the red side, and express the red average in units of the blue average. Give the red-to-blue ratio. 0.881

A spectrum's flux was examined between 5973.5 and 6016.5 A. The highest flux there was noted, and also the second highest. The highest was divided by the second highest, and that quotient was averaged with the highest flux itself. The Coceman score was 1.202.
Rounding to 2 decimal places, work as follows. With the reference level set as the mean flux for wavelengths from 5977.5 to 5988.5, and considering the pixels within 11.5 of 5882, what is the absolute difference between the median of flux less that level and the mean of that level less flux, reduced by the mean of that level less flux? 0.07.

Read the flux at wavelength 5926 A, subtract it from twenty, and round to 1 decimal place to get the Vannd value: 18.6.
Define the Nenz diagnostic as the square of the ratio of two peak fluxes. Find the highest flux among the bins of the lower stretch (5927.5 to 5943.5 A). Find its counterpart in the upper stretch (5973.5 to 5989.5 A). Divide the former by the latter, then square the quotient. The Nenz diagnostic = 1.11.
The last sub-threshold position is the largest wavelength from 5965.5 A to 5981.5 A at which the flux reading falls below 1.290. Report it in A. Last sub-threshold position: 5980 A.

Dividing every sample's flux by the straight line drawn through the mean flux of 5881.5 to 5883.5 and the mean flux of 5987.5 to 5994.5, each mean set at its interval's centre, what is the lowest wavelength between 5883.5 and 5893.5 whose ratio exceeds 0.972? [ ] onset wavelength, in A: 5885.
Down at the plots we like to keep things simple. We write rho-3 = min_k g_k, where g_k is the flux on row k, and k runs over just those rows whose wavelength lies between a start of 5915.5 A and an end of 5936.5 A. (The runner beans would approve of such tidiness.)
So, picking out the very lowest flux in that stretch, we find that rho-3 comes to 1.194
